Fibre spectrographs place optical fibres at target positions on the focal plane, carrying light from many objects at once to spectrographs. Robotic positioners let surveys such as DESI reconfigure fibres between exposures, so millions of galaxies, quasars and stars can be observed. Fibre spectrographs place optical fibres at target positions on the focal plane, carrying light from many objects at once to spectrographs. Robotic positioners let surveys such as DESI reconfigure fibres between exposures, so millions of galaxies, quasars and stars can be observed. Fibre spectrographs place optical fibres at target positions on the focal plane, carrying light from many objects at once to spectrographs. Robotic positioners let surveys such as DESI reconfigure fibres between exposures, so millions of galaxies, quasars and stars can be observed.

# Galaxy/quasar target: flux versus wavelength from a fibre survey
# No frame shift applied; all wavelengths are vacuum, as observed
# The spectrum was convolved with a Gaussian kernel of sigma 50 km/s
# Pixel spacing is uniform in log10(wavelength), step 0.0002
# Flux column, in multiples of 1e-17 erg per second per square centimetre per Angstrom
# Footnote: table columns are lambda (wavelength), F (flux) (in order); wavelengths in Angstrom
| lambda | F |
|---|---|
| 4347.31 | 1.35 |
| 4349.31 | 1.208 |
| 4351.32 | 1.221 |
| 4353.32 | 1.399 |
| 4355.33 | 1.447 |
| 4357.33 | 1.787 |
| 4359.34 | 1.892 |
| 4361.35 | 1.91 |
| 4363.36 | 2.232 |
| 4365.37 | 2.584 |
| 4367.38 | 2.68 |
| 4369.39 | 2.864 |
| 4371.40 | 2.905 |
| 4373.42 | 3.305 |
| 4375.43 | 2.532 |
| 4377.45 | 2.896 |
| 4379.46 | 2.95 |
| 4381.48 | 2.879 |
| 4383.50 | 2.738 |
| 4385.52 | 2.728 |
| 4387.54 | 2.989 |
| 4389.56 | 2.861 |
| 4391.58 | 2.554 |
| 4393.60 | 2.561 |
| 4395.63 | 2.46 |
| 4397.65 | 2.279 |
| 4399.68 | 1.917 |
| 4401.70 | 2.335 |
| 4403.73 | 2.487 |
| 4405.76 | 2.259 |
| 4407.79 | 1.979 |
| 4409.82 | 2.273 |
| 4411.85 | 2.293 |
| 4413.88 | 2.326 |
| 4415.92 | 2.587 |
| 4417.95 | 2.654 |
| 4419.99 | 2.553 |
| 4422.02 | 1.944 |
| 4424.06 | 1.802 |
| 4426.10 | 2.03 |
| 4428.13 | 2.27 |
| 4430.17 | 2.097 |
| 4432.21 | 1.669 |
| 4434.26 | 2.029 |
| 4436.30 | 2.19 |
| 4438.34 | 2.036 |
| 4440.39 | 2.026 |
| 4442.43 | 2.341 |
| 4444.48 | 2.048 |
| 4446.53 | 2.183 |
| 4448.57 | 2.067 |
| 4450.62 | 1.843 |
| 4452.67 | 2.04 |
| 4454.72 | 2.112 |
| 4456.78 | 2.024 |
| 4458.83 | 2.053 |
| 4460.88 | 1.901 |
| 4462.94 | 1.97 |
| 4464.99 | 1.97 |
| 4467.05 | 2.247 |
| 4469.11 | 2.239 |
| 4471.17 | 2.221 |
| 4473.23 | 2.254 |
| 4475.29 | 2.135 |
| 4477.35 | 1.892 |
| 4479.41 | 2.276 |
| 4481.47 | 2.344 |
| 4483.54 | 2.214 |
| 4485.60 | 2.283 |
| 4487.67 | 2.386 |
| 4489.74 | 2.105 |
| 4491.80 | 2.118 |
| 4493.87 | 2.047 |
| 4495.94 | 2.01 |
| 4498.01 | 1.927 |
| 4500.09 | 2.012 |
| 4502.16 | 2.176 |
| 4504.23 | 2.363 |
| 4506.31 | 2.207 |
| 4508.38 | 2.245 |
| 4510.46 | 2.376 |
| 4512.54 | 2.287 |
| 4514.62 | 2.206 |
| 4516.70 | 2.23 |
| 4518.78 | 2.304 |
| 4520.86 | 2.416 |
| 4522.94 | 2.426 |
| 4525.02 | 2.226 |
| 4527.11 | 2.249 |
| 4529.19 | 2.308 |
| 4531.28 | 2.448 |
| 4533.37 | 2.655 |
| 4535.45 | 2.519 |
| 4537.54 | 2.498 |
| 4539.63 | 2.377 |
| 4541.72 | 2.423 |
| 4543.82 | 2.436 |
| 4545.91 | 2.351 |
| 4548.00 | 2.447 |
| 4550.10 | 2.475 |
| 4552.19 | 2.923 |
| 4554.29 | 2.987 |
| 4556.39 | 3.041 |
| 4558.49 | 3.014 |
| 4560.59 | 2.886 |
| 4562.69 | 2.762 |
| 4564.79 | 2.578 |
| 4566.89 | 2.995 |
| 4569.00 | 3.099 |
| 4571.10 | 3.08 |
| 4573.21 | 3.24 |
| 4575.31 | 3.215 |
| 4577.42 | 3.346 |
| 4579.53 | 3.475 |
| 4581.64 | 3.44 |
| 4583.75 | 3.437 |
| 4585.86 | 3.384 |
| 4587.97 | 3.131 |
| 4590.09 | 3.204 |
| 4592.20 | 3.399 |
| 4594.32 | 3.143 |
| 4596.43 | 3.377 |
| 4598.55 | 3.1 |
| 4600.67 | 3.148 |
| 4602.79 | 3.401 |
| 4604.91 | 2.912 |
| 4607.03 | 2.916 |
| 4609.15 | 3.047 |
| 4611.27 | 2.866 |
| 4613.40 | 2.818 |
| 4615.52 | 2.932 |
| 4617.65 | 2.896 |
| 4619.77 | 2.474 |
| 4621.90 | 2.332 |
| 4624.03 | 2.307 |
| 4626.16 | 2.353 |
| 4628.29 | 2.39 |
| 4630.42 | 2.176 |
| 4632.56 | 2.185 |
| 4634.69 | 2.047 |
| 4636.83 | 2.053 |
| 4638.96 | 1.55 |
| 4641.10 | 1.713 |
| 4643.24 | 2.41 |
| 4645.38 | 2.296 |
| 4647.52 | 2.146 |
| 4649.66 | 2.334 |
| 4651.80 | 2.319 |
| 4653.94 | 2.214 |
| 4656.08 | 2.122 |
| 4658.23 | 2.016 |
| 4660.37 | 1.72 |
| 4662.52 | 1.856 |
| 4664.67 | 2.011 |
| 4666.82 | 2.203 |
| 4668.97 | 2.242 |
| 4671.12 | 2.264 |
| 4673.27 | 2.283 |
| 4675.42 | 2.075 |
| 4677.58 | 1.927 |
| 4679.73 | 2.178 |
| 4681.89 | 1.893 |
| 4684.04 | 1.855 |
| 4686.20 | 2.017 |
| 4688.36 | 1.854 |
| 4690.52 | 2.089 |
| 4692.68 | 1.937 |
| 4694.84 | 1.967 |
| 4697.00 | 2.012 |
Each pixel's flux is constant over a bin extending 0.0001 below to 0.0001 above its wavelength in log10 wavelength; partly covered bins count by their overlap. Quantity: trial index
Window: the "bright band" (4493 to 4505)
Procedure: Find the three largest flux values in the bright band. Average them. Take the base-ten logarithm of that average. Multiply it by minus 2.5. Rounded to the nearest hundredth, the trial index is -0.85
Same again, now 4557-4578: -1.29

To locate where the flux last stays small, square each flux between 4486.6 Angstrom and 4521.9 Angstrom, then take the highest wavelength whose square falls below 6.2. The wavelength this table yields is 4520.86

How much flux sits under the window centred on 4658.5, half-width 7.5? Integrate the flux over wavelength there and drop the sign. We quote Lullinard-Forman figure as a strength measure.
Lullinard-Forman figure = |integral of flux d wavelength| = 31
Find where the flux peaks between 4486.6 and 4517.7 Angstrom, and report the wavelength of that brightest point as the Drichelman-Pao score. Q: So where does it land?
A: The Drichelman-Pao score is 4487.67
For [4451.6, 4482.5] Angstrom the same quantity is 4481.47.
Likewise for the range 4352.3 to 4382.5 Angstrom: 4373.42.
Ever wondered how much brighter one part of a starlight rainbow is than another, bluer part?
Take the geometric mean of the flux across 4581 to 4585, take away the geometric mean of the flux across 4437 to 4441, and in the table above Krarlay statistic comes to 1.4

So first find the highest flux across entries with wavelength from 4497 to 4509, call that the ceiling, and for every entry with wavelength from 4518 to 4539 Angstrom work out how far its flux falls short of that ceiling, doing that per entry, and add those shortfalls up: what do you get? -0.4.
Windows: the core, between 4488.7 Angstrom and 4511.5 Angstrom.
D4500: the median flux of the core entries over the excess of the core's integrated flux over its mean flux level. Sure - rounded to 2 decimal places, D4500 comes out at 0.05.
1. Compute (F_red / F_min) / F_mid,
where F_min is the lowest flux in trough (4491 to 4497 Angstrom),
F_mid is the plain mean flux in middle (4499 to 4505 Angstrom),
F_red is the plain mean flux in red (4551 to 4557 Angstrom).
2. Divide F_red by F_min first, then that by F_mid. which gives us 0.68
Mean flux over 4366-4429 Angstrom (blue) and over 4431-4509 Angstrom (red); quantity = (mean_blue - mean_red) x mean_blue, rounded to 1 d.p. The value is 1.0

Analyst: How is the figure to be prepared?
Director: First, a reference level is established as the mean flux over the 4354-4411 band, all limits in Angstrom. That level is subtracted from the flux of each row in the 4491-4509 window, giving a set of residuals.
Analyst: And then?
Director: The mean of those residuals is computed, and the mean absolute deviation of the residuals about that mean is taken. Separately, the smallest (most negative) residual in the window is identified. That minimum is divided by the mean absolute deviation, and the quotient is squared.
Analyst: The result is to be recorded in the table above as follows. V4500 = 24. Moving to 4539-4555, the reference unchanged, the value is 0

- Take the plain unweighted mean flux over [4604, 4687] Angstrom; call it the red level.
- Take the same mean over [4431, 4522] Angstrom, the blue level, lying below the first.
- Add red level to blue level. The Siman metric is 4.40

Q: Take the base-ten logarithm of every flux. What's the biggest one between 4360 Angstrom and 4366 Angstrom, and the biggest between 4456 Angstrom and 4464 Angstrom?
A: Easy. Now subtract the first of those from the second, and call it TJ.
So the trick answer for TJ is -0.10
